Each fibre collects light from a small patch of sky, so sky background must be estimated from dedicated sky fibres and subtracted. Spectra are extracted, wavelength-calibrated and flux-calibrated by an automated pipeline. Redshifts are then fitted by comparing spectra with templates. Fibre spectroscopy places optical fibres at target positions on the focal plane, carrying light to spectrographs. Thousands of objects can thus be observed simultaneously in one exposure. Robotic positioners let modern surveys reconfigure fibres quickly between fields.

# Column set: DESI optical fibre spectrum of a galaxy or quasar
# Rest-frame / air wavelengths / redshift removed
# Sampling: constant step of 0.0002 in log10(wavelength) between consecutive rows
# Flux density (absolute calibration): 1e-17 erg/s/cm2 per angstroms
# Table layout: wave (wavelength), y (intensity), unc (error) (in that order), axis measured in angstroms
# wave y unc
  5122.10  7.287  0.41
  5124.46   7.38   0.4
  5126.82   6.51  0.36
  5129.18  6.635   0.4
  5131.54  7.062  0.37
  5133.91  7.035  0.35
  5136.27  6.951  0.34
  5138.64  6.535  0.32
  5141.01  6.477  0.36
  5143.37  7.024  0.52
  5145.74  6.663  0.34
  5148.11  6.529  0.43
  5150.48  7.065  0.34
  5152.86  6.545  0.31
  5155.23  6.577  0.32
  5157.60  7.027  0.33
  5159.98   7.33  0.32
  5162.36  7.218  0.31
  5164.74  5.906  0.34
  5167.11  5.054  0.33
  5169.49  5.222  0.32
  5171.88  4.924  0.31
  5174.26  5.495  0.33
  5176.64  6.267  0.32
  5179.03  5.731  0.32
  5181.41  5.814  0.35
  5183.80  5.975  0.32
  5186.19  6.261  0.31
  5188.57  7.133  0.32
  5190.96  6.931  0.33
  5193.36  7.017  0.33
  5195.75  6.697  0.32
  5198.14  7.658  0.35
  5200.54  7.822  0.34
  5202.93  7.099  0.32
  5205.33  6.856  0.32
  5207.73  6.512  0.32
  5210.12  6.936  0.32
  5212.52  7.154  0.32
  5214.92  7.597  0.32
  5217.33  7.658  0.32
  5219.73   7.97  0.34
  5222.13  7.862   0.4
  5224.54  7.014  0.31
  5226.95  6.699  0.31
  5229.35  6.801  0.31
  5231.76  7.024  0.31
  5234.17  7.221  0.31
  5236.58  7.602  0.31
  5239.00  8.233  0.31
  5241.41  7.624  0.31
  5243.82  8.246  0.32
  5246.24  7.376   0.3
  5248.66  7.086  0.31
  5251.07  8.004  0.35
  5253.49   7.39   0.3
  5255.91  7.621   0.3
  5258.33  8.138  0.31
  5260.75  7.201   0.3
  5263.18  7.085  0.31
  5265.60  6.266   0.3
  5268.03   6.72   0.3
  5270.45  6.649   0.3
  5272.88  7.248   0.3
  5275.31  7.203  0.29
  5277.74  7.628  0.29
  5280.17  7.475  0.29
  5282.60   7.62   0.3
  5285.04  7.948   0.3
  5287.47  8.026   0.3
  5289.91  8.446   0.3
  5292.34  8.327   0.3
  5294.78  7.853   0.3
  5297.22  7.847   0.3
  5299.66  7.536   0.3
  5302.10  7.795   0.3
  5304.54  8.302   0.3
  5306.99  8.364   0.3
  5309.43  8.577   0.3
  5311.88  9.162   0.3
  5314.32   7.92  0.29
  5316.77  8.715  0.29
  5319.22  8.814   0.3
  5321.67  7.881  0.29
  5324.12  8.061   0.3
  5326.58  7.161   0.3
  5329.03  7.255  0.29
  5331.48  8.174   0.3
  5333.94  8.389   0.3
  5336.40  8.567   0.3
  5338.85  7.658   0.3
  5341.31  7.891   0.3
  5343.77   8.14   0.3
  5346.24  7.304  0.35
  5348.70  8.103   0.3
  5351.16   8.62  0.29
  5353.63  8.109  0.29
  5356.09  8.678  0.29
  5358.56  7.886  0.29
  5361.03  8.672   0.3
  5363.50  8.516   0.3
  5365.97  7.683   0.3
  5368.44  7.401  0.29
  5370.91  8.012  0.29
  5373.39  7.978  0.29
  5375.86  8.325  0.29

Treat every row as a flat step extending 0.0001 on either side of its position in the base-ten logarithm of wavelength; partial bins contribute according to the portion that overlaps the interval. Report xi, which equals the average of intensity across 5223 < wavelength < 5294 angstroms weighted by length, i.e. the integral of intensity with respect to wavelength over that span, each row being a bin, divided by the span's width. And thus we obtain 7.5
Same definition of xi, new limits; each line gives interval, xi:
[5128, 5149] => 6.8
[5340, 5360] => 8.1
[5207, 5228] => 7.3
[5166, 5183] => 5.5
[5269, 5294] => 7.7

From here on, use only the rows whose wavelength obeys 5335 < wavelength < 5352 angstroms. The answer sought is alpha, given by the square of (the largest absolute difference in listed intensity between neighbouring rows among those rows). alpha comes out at 0.8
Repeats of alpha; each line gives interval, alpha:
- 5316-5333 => 0.9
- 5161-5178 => 1.7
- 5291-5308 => 0.3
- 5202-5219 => 0.2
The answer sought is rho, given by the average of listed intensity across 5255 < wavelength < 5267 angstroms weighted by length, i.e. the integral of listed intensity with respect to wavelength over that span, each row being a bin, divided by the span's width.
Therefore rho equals 7.2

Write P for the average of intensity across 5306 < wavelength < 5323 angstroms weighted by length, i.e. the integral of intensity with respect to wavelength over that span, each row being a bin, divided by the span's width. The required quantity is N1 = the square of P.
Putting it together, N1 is 72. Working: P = 8.5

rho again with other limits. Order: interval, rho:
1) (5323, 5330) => 7.5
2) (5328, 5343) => 8.0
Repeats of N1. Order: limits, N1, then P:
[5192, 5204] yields 53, 7.3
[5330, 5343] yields 66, 8.1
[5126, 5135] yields 46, 6.8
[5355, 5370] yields 66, 8.1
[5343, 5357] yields 66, 8.1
